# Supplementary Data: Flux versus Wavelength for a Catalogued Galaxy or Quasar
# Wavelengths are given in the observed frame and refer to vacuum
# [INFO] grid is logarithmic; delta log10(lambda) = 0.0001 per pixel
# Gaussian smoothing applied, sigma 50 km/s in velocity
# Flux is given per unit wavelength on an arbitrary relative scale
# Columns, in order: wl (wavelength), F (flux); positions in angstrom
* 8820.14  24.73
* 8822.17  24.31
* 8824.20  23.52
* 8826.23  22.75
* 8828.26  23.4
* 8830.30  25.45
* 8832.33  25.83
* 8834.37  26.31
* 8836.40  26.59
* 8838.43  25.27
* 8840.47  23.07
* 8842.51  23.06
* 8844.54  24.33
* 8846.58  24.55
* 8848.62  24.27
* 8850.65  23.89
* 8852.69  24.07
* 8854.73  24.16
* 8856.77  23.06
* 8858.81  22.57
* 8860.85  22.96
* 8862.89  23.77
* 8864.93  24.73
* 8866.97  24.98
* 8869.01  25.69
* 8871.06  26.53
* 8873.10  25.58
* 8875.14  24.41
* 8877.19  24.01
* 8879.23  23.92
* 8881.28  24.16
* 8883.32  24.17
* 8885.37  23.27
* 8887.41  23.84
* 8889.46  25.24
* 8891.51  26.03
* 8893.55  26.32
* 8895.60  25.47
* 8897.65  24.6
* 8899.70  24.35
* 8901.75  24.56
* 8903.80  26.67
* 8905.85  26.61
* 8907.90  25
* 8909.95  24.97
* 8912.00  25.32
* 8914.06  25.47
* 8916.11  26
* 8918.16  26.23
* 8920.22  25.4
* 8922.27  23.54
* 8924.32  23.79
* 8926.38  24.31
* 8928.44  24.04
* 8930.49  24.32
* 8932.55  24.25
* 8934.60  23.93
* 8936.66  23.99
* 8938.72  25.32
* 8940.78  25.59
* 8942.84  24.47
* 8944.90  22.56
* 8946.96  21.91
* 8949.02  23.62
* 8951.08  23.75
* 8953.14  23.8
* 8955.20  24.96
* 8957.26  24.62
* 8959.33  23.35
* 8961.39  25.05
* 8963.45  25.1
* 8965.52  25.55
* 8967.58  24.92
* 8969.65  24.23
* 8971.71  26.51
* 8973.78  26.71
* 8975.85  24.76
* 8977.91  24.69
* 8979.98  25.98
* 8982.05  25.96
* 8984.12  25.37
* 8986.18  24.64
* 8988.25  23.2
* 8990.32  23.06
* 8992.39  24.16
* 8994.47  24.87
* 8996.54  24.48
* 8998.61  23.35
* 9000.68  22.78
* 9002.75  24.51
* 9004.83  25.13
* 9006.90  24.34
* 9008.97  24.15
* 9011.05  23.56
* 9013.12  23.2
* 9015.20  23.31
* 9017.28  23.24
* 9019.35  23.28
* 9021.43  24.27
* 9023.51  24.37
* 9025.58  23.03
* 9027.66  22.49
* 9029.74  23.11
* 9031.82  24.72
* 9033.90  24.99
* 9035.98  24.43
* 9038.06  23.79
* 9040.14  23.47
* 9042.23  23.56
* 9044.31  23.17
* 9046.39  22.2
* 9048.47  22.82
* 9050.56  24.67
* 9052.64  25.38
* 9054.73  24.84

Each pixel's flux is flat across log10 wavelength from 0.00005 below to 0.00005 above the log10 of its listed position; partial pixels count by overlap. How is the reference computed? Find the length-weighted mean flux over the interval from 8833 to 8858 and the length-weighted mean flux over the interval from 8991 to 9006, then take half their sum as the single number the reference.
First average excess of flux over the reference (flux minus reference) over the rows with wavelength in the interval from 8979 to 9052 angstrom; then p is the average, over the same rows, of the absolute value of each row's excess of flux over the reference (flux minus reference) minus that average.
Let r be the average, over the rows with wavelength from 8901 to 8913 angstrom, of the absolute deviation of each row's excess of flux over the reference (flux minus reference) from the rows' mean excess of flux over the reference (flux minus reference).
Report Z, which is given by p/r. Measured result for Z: 1.09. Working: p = 0.81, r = 0.75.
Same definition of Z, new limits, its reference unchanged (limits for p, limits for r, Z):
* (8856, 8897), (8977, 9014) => 1.26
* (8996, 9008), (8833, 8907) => 0.73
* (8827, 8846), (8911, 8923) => 2.00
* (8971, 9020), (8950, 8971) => 1.53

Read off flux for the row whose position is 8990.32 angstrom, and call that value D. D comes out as 23.06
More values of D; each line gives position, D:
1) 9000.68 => 22.78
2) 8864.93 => 24.73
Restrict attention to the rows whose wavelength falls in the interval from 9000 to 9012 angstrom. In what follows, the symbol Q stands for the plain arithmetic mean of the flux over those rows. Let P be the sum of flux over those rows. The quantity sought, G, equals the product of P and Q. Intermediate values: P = 144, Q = 24.1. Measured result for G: 3479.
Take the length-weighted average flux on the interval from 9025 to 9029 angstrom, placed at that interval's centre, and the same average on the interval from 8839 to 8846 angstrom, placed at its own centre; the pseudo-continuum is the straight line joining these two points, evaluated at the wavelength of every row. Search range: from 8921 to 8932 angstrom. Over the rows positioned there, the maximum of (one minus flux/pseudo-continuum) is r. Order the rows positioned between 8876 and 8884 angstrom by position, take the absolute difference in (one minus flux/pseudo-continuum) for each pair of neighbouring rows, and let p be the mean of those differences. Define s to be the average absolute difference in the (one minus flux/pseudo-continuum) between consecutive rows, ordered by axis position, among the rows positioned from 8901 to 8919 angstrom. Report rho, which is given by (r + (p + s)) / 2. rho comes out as 0.010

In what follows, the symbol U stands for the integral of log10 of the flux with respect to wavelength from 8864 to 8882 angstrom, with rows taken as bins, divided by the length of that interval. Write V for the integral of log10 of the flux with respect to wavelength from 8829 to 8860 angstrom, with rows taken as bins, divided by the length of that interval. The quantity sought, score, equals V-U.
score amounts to -0.009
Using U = 1.40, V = 1.39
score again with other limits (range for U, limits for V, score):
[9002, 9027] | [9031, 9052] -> -0.001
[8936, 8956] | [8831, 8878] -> 0.010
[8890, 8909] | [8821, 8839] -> -0.012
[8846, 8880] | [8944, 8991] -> 0.004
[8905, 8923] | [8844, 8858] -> -0.025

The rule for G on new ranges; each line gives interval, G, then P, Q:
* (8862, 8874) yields 3814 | 151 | 25.2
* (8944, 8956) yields 3295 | 141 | 23.4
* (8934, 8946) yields 3546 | 146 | 24.3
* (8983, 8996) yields 3519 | 145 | 24.2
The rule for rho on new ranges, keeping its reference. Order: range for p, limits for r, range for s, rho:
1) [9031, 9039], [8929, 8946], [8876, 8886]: 0.030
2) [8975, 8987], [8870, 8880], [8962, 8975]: 0.020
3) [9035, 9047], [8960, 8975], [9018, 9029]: 0.001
